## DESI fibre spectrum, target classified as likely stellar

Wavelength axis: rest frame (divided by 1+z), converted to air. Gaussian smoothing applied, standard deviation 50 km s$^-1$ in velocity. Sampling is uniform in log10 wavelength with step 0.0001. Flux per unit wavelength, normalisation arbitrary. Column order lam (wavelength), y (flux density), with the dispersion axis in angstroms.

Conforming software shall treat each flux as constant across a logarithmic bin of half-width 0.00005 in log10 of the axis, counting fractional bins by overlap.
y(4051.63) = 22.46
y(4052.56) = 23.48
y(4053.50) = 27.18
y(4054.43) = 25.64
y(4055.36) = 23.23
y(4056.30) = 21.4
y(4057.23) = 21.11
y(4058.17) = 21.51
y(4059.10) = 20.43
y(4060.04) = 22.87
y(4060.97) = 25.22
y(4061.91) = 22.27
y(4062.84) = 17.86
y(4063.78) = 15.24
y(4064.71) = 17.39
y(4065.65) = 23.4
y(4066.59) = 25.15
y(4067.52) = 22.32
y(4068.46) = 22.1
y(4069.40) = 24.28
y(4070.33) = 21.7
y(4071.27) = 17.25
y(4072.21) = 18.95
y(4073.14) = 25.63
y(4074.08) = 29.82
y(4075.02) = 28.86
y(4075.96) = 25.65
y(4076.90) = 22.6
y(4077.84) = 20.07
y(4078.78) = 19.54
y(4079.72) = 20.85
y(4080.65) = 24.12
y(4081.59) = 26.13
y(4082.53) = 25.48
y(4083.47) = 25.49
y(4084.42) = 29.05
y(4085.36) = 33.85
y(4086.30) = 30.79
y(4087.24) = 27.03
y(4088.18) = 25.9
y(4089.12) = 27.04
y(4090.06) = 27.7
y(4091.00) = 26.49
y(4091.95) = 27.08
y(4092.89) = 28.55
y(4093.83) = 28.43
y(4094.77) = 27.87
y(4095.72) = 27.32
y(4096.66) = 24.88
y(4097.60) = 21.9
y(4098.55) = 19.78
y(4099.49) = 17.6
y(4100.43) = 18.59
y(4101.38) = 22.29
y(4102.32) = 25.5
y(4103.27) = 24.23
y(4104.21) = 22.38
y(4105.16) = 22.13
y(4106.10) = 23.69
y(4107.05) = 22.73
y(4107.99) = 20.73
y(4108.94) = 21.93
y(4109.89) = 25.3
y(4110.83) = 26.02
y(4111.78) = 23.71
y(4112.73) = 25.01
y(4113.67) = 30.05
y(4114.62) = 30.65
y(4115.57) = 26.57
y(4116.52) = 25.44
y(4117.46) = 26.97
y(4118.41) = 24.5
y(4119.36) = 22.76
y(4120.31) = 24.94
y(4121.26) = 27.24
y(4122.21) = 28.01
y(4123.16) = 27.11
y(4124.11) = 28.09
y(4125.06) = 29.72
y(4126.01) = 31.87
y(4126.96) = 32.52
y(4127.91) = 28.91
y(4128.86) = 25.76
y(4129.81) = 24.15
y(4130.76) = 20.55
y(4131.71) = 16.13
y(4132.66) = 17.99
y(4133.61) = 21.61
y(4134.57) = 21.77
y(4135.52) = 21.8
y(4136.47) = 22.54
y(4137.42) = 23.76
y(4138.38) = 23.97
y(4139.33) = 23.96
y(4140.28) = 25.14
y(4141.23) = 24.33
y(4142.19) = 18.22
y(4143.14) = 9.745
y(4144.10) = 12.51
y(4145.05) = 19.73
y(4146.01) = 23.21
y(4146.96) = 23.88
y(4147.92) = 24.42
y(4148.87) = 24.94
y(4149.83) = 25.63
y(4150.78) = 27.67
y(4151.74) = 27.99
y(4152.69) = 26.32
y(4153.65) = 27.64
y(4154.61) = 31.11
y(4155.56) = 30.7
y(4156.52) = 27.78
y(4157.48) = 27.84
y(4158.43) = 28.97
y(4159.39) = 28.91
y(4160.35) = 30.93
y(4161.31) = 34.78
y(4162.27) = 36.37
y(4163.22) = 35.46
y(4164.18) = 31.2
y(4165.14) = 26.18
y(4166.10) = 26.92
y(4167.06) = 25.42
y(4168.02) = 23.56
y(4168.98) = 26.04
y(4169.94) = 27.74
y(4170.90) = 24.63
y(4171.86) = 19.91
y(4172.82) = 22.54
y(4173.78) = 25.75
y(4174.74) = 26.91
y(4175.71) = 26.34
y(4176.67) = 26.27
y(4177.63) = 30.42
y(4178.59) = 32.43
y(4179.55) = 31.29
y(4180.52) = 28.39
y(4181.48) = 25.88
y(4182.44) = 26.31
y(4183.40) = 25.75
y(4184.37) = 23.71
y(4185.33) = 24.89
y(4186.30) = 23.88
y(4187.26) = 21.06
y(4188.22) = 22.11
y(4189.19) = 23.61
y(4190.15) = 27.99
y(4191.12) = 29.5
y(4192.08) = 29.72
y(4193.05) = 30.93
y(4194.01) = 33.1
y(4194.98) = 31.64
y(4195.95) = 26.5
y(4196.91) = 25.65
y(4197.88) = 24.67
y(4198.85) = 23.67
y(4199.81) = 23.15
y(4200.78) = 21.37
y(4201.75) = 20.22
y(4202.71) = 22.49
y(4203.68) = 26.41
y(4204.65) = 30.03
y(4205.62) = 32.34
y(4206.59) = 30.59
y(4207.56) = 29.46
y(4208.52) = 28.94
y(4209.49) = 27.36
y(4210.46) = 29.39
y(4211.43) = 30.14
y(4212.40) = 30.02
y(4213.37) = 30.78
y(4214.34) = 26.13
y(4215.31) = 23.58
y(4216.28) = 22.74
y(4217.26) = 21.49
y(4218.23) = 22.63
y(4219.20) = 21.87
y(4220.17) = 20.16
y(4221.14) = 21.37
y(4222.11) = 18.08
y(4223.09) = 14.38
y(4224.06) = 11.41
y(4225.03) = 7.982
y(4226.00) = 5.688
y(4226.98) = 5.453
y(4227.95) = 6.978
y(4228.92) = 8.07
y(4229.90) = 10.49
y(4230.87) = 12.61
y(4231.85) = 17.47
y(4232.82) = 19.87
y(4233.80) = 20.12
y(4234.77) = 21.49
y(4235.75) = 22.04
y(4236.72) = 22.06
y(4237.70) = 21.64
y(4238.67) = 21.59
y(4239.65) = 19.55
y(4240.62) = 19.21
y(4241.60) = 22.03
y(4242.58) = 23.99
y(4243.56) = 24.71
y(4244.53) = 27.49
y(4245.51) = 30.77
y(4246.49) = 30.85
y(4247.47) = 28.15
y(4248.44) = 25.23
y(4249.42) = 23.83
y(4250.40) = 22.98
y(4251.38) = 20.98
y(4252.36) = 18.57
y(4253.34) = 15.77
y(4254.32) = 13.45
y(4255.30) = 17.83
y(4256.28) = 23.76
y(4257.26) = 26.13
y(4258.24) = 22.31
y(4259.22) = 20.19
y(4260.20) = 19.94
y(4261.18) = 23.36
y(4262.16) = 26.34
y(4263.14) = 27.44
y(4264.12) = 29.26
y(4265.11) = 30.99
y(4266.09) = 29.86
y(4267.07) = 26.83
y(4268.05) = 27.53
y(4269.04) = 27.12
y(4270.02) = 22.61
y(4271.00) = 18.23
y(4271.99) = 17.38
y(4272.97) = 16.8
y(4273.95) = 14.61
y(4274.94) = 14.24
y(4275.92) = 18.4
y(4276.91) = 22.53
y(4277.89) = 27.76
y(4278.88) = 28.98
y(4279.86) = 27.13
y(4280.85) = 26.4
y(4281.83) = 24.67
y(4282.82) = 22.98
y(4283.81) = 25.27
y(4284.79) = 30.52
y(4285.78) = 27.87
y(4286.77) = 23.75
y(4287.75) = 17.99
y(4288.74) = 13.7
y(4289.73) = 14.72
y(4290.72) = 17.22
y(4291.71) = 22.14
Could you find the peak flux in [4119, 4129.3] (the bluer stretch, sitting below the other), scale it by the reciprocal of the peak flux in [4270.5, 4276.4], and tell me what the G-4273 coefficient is 1.77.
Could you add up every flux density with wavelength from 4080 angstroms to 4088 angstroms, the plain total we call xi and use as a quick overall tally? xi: 222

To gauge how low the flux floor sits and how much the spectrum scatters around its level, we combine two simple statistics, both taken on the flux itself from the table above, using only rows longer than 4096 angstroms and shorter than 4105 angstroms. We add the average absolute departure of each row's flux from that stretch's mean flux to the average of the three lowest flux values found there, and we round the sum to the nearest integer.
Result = 21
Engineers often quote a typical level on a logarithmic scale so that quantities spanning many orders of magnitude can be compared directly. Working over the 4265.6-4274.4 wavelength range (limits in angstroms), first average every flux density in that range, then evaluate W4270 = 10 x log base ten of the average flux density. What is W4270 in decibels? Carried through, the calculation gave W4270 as 13.5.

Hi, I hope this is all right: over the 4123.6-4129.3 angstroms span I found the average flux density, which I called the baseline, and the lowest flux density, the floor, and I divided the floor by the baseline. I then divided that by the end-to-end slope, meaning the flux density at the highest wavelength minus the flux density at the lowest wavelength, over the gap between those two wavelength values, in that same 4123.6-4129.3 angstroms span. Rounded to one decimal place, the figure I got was -1.8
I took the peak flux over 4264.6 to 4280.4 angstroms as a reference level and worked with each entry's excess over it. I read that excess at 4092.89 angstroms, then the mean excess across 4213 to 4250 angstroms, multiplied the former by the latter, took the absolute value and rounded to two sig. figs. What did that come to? 27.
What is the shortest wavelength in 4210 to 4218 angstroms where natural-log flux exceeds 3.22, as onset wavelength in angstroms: 4210.46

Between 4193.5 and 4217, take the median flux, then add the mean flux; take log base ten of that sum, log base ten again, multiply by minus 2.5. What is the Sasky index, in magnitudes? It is -0.60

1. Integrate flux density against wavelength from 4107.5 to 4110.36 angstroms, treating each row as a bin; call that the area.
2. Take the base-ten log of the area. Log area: 1.81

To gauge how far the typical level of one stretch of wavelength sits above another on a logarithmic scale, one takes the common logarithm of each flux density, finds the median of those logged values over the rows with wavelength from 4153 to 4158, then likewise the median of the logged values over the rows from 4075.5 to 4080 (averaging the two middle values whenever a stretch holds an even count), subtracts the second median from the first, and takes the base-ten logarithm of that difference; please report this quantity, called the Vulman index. -0.9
